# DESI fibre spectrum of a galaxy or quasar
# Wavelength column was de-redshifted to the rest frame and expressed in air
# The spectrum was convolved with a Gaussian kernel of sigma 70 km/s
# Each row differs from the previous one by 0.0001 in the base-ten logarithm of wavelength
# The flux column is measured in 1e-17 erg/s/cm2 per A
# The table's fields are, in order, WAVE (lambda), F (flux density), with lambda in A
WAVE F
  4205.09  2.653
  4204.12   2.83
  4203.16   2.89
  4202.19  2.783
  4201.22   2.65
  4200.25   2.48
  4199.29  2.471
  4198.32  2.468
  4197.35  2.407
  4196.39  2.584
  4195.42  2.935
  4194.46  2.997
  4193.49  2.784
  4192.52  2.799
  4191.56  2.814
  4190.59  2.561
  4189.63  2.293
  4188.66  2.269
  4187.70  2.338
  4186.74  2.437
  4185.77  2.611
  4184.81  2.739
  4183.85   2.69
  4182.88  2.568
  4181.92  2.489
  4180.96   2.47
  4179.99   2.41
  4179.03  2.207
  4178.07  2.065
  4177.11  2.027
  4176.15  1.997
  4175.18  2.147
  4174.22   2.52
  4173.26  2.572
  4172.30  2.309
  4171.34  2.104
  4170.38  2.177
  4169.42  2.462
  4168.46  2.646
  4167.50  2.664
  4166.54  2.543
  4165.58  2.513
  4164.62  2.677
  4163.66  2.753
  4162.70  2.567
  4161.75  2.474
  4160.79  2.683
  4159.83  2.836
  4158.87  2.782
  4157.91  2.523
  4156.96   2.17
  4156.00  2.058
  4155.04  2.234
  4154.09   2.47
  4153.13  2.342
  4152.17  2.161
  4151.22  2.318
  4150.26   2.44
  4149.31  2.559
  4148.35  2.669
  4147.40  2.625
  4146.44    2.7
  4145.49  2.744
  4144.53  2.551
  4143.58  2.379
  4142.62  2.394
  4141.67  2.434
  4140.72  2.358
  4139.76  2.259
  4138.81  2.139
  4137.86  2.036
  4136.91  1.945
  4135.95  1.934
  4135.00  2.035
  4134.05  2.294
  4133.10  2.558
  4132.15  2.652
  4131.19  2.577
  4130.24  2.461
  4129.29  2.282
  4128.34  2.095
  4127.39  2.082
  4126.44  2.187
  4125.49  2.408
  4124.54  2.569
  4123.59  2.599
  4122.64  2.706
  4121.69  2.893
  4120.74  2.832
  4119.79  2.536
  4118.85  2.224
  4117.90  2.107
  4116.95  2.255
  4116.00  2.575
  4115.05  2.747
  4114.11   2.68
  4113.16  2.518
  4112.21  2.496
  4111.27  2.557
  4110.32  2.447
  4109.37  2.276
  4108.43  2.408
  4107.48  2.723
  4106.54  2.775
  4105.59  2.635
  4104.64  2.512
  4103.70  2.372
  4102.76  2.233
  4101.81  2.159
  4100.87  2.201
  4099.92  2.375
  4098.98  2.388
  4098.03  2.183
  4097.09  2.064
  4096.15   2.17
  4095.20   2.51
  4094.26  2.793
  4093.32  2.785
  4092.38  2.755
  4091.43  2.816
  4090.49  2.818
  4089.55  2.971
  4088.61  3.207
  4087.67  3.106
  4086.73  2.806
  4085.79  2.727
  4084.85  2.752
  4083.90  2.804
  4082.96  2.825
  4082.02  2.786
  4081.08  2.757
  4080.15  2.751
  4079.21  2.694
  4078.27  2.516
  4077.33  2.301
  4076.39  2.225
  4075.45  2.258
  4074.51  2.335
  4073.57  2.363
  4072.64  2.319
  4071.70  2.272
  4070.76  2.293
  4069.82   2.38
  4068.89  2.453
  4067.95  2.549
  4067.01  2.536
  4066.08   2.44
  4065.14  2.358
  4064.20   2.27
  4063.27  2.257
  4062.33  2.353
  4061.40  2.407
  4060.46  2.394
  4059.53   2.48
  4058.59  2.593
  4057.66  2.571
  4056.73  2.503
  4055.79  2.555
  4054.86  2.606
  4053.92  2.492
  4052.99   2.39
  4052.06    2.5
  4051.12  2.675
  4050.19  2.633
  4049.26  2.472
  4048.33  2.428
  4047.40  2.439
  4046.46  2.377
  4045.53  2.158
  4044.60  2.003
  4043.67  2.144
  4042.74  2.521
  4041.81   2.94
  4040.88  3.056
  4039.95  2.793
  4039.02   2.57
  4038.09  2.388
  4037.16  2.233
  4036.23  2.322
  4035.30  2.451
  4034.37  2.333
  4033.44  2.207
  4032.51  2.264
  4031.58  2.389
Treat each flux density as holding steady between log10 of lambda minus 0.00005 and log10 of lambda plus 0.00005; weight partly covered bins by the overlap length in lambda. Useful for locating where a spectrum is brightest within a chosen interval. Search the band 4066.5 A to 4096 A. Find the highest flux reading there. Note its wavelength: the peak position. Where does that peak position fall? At 4088.61 A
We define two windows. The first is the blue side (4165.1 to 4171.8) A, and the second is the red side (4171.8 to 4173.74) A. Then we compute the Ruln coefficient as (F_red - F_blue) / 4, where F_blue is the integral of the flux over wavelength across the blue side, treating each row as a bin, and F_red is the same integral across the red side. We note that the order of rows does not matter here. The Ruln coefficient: -2.9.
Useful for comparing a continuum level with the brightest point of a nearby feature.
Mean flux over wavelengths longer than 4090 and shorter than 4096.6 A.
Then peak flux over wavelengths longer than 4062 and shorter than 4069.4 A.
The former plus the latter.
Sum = 5.21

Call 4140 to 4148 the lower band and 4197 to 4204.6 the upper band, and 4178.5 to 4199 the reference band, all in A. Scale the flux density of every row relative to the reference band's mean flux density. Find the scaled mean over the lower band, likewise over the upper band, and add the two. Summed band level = 2.01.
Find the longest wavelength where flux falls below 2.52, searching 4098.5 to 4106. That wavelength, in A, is 4104.64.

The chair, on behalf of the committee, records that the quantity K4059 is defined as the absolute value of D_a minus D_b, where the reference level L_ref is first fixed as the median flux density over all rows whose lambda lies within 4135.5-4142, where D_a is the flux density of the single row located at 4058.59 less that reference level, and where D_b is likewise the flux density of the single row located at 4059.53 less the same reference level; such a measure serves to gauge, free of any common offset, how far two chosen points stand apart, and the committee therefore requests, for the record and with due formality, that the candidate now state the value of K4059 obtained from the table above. 0.11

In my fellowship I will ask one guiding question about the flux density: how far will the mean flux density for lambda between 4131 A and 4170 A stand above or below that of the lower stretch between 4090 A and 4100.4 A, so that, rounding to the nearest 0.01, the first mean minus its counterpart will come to -0.07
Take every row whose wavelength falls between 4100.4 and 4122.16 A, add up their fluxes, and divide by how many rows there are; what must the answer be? 2.49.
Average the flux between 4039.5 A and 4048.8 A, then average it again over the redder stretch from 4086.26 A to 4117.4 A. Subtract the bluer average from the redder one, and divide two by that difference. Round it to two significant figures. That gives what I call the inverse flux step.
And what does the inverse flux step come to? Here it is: 29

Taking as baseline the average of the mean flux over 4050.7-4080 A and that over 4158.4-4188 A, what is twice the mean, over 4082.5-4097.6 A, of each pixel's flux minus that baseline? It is 0.59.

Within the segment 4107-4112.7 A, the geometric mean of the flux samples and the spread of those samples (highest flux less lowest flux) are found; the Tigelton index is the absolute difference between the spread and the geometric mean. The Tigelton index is 2.03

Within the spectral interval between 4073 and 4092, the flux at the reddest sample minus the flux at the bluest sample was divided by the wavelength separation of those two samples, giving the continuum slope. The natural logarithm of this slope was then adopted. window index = -3.67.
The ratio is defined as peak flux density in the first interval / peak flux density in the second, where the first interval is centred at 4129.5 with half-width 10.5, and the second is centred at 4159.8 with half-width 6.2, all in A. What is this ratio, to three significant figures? 1.02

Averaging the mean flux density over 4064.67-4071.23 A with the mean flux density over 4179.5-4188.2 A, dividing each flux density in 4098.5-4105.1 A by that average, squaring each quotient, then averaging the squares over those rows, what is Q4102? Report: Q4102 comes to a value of 0.88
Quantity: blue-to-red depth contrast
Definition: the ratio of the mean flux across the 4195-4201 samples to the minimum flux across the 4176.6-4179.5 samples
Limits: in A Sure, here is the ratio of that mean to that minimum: 1.3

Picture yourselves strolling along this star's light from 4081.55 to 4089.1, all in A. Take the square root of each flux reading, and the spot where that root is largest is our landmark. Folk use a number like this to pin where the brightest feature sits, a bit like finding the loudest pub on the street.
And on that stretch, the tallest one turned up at 4088.61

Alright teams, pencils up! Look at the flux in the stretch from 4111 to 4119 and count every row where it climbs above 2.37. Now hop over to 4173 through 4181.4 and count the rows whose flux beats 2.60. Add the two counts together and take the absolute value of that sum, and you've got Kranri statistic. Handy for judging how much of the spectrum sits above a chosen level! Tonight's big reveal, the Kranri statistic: 6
